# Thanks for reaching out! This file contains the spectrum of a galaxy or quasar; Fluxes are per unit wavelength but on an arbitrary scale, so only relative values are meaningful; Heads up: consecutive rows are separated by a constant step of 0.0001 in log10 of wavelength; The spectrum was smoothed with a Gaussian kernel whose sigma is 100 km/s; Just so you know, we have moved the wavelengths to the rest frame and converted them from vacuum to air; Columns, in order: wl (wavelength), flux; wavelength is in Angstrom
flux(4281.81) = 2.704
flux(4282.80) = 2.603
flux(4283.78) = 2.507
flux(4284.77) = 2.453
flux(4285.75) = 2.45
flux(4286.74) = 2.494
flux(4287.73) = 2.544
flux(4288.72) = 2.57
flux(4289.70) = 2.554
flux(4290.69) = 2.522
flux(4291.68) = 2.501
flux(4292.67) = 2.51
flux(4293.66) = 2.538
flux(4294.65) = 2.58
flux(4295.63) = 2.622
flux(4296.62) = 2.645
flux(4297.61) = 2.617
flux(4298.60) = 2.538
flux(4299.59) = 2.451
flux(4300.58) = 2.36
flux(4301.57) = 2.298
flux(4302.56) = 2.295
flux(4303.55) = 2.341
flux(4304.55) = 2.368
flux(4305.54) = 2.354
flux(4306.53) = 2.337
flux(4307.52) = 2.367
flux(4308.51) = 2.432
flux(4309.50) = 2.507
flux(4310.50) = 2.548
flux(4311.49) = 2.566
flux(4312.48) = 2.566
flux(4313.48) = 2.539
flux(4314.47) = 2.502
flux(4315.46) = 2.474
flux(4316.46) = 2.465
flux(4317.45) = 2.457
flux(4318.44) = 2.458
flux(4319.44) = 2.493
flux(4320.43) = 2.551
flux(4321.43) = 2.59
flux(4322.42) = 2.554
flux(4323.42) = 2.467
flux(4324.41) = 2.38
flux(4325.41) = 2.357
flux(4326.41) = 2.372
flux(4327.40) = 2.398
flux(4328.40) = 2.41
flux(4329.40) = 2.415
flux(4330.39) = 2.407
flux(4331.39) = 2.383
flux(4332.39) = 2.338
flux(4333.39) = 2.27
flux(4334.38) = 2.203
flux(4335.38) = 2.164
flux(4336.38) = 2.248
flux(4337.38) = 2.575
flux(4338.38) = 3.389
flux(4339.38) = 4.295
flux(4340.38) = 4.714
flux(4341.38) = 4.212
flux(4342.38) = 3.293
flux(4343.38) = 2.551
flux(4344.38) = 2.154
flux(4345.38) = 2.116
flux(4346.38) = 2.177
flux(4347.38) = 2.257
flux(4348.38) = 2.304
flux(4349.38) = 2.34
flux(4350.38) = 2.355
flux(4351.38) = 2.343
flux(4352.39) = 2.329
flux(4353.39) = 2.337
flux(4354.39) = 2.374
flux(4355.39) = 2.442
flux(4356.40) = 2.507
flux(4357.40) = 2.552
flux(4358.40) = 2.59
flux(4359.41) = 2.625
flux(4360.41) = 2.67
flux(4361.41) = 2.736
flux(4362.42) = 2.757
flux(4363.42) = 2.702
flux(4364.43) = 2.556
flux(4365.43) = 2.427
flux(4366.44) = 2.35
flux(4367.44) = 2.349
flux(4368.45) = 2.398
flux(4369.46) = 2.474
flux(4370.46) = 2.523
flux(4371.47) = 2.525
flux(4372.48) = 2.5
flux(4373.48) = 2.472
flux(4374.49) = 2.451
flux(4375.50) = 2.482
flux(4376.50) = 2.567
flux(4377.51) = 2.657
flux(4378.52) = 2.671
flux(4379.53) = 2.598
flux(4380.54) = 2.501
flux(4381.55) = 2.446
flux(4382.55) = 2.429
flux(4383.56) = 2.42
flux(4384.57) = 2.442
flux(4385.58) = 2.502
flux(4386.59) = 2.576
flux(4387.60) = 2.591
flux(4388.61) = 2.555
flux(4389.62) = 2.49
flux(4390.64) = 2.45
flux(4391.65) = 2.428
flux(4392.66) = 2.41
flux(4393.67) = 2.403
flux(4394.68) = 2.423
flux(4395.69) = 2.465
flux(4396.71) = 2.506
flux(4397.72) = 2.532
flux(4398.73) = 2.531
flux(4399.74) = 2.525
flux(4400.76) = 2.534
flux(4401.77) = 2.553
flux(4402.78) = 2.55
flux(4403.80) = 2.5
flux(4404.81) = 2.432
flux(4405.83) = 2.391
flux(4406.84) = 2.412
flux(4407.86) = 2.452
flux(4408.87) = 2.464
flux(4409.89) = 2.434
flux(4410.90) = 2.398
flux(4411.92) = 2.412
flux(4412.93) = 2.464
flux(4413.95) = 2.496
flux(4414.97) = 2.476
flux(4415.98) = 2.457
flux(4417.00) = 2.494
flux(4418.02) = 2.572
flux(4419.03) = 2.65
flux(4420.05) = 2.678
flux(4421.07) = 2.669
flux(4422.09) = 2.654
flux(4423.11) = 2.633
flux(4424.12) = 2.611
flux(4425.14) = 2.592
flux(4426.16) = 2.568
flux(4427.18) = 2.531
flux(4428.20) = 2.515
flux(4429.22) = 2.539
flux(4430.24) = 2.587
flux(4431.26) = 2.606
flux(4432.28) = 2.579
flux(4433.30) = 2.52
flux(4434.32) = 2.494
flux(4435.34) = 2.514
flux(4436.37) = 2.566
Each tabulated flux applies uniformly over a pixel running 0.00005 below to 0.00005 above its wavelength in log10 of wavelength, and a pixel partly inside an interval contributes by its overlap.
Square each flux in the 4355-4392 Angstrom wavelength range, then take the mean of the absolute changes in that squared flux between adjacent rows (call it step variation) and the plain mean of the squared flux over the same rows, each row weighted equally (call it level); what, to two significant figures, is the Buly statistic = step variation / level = 0.039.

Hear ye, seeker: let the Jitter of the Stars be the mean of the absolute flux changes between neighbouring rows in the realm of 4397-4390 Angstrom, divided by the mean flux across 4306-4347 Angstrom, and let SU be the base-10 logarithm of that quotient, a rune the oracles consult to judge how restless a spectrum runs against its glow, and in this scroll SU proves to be -2.02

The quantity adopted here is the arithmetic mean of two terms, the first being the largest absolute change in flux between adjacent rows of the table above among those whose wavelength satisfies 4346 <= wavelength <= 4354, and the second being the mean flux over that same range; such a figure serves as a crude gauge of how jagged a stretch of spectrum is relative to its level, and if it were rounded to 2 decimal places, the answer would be 1.19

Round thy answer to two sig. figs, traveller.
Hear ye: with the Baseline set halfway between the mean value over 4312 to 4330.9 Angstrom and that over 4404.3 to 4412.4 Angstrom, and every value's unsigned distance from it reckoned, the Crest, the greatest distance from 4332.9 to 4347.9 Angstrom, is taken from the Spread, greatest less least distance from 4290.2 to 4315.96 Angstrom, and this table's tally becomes -2.1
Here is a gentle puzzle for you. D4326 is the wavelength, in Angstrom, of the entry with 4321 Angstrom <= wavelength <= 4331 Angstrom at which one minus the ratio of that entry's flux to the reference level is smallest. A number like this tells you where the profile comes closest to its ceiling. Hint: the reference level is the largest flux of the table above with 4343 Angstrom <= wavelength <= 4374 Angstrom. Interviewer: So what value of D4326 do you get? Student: 4321.43 Angstrom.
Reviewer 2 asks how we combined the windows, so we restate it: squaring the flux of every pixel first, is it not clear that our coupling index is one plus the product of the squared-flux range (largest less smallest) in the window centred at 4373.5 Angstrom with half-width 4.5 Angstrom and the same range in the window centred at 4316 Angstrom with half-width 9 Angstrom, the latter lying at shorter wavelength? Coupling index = 2.2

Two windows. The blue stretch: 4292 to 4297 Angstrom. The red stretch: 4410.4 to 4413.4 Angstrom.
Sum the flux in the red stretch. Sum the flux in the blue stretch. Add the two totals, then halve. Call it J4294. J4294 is 10.1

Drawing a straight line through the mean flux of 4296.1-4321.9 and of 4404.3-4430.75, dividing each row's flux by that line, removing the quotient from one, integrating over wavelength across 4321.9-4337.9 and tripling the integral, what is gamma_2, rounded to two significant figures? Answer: 2.0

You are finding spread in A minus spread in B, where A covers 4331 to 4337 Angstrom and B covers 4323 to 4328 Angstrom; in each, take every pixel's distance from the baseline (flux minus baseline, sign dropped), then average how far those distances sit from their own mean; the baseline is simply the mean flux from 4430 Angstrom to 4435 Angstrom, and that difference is 0.033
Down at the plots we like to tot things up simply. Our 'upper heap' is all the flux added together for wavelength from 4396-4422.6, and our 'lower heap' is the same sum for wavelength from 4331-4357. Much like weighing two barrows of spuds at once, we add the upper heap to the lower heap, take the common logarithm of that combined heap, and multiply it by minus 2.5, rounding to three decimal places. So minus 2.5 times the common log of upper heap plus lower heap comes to -5.317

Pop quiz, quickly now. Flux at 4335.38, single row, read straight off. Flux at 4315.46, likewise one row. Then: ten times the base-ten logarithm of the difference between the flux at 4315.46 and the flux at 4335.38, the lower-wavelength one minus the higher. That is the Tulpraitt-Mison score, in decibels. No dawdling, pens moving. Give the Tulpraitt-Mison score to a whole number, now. -5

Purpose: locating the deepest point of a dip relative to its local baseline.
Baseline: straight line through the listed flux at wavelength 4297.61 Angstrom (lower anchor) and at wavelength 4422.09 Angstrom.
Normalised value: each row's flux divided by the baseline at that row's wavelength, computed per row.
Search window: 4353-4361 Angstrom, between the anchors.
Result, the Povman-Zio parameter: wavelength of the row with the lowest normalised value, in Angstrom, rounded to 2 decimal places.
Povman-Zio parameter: 4353.39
